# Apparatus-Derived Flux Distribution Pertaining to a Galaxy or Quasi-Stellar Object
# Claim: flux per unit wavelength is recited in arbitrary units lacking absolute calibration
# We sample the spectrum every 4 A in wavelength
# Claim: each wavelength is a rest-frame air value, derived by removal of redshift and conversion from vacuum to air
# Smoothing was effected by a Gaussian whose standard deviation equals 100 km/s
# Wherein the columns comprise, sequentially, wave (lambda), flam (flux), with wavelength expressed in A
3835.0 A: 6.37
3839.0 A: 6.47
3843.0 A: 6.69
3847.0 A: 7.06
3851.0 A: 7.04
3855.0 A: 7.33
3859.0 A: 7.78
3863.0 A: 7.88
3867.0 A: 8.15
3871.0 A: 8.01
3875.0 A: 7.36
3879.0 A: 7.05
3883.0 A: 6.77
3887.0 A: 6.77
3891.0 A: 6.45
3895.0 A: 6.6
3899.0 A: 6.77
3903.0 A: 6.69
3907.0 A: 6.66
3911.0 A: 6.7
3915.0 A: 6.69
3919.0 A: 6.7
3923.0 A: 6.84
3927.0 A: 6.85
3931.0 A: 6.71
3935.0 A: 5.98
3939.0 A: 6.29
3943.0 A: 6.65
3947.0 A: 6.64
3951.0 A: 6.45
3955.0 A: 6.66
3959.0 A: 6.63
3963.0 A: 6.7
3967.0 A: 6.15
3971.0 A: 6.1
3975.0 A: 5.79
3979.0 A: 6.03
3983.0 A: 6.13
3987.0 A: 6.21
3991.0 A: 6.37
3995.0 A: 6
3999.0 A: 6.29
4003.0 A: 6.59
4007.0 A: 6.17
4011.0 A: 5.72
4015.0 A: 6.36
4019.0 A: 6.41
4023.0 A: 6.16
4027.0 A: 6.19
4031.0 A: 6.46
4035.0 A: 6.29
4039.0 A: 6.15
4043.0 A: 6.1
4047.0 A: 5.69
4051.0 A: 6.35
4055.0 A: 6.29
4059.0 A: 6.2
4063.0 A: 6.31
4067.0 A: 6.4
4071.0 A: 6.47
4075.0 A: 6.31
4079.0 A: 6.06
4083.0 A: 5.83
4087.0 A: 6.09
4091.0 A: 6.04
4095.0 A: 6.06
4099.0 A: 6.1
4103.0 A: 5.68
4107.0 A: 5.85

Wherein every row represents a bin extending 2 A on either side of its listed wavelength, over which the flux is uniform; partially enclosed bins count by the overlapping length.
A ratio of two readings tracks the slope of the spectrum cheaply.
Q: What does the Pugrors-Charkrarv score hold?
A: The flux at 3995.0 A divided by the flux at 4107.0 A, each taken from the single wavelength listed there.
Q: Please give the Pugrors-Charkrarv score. 1.03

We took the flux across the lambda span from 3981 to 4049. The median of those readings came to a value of 6.19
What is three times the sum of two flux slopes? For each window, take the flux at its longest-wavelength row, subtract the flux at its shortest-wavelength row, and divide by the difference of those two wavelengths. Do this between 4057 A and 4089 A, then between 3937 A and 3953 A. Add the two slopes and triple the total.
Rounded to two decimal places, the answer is 0.03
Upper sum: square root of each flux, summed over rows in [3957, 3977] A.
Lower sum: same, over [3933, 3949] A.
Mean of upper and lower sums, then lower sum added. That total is 21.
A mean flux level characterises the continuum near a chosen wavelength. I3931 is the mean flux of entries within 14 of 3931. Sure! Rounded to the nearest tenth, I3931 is 6.6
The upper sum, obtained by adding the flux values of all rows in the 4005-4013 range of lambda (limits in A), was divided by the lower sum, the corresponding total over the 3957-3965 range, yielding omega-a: 0.892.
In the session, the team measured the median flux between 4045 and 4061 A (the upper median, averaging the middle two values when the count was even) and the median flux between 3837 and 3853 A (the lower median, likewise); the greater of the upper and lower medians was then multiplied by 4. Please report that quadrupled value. 27.5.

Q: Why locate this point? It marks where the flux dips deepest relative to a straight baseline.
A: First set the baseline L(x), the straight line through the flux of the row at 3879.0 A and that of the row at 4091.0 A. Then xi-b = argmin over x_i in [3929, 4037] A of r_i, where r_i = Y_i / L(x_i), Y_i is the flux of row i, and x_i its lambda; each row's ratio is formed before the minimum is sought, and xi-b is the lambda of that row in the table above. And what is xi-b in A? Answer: 3975.0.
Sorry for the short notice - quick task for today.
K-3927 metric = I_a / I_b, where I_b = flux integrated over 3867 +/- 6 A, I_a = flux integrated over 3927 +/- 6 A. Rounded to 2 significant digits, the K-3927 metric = 0.85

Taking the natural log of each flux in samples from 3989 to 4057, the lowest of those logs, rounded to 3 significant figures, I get 1.74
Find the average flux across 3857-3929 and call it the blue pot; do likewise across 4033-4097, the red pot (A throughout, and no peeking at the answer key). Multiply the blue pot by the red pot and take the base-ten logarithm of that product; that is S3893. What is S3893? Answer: 1.64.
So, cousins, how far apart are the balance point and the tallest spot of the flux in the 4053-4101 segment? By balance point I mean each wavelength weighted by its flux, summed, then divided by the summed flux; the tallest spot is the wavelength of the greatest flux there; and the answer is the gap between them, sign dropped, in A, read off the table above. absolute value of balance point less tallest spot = 5.8 A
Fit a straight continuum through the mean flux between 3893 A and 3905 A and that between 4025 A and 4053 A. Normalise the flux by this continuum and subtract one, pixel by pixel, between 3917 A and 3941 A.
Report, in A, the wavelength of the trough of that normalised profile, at 3935.0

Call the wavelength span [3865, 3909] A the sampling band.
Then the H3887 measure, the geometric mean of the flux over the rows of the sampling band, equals 7.01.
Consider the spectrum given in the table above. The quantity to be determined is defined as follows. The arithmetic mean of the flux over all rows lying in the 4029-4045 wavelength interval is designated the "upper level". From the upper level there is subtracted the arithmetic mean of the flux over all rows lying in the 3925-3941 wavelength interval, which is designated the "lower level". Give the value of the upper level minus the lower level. -0.2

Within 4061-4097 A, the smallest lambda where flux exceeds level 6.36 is 4067.0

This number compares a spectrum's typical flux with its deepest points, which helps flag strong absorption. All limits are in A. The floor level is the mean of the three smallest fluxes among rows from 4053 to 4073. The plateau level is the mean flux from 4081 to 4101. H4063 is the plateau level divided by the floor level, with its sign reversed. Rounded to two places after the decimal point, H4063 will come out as -0.96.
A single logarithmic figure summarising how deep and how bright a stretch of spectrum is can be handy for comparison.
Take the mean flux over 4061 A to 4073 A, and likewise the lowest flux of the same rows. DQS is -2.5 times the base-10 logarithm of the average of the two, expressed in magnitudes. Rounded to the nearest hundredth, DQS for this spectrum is -2.01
